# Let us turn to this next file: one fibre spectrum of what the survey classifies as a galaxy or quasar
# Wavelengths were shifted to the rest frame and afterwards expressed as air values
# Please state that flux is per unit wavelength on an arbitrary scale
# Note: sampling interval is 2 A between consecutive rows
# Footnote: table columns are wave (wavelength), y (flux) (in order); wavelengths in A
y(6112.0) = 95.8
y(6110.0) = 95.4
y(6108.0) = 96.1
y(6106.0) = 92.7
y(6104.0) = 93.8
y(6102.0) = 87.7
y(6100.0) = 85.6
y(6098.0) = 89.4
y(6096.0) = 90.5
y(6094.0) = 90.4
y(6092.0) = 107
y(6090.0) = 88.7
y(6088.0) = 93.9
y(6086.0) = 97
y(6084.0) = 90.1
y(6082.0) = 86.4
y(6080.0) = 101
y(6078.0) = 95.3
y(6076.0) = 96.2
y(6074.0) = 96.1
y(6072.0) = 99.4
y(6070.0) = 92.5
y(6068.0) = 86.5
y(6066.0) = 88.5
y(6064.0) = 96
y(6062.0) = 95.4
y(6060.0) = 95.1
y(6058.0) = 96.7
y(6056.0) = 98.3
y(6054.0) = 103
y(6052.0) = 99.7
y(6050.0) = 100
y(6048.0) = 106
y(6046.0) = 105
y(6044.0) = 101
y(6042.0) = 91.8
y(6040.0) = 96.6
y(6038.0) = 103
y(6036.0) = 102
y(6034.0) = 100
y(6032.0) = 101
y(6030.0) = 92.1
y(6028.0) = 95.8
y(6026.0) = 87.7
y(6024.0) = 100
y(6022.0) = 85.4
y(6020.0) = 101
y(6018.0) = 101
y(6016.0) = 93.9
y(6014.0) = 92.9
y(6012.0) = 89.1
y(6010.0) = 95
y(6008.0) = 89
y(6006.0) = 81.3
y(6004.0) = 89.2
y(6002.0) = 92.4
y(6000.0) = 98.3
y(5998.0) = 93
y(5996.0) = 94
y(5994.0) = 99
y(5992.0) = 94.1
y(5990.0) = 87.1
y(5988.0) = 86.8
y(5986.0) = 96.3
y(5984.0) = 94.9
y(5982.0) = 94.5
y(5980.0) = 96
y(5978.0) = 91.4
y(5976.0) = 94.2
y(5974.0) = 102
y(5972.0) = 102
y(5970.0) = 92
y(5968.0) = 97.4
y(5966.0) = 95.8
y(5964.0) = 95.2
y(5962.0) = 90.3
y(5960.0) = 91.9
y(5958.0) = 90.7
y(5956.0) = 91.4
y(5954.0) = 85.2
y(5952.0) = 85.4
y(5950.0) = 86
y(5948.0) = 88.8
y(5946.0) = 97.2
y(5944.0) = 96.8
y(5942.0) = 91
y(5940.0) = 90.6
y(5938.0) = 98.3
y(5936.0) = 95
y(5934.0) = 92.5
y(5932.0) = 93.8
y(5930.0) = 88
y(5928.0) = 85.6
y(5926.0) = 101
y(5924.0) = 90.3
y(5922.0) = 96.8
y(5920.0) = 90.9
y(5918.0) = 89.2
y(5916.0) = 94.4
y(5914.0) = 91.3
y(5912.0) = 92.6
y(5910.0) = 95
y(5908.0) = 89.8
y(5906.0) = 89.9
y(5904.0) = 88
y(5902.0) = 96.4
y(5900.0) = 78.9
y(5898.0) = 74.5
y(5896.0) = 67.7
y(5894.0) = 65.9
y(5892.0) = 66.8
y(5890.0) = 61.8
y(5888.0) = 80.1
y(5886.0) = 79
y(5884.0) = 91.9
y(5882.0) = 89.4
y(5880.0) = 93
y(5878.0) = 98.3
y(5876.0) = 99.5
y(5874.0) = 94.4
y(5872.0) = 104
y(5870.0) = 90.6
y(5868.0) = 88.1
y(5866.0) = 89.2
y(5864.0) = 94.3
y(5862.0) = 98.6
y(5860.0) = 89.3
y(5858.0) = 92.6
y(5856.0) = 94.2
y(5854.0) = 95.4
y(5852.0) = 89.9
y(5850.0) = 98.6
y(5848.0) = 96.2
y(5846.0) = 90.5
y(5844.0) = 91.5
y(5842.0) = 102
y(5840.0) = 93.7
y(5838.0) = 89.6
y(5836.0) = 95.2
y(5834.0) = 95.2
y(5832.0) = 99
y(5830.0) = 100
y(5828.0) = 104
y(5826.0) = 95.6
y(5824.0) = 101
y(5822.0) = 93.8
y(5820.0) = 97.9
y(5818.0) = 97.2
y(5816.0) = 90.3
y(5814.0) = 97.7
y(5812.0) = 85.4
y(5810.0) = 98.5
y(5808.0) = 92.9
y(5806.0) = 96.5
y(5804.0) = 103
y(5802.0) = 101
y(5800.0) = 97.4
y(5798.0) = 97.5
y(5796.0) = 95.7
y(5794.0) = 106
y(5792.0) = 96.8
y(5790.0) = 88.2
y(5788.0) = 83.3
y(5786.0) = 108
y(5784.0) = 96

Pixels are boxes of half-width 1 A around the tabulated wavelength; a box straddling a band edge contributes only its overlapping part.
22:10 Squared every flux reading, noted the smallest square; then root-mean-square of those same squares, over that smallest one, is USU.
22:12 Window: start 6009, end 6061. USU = 1.31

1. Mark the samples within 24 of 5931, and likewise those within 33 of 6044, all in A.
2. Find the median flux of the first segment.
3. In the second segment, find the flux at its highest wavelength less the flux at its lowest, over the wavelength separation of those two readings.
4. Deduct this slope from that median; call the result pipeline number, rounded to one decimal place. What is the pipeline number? 91.0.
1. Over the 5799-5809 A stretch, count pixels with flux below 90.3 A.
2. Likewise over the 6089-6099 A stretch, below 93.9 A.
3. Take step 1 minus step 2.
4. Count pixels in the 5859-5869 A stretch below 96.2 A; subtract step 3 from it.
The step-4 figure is 8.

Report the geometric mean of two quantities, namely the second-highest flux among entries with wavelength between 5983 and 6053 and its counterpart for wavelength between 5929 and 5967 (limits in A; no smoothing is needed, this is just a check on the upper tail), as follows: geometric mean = 101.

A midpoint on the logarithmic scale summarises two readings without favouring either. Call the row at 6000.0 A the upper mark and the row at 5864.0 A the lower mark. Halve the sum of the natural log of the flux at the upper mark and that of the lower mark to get 4.57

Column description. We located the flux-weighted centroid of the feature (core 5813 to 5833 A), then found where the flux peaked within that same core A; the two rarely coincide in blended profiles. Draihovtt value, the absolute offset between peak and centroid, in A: 4.9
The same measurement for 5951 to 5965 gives 5.9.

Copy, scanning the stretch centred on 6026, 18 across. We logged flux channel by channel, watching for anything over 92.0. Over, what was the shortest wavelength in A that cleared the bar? 6018.0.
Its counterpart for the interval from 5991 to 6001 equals 5992.0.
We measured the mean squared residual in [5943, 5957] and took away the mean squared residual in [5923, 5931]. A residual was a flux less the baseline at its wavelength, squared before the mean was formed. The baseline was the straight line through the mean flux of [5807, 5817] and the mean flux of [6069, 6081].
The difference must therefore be 1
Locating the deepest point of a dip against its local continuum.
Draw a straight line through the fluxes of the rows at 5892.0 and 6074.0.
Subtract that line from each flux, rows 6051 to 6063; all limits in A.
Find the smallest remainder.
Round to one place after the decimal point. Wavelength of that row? 6062.0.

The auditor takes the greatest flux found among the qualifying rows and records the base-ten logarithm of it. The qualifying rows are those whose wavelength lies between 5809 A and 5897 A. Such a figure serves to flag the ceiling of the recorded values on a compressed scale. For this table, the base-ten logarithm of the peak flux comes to 2.02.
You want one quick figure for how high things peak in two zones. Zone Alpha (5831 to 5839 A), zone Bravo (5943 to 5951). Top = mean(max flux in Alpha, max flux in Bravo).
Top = 98.1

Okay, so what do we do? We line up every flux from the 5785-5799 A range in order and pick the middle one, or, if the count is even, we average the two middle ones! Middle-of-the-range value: 97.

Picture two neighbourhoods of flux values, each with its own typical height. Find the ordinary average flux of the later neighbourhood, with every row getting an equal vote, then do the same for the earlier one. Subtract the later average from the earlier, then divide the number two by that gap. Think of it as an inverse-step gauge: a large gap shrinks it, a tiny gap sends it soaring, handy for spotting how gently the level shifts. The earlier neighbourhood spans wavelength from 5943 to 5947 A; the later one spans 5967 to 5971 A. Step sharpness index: 0.9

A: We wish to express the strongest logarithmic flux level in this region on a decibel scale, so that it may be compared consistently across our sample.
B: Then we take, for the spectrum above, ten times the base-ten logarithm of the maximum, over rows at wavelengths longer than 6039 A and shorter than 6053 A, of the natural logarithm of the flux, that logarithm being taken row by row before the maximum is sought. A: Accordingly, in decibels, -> 6.69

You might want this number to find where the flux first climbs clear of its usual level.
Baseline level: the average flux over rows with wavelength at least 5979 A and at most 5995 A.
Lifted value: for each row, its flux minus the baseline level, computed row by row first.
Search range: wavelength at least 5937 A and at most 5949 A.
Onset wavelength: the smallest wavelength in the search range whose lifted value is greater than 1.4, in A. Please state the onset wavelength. 5938.0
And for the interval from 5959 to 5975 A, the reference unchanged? 5964.0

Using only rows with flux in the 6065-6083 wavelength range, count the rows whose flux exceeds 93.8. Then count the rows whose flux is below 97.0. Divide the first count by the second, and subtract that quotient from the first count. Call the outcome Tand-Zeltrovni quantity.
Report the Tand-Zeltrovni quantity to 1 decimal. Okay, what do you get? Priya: 4.3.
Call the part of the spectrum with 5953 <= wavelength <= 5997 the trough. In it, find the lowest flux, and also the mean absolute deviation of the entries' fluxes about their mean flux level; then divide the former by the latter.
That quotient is 25.4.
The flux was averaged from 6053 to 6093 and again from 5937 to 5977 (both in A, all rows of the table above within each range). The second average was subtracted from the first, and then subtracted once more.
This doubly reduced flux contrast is -91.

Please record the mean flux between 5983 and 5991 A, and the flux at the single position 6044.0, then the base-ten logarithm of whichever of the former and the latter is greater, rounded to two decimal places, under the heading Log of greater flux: 2.00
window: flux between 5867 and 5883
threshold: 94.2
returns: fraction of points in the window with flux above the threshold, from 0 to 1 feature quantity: 0.50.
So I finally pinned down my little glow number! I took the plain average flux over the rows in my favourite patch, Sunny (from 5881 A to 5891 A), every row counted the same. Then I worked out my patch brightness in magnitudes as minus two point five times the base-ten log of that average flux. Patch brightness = -4.76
